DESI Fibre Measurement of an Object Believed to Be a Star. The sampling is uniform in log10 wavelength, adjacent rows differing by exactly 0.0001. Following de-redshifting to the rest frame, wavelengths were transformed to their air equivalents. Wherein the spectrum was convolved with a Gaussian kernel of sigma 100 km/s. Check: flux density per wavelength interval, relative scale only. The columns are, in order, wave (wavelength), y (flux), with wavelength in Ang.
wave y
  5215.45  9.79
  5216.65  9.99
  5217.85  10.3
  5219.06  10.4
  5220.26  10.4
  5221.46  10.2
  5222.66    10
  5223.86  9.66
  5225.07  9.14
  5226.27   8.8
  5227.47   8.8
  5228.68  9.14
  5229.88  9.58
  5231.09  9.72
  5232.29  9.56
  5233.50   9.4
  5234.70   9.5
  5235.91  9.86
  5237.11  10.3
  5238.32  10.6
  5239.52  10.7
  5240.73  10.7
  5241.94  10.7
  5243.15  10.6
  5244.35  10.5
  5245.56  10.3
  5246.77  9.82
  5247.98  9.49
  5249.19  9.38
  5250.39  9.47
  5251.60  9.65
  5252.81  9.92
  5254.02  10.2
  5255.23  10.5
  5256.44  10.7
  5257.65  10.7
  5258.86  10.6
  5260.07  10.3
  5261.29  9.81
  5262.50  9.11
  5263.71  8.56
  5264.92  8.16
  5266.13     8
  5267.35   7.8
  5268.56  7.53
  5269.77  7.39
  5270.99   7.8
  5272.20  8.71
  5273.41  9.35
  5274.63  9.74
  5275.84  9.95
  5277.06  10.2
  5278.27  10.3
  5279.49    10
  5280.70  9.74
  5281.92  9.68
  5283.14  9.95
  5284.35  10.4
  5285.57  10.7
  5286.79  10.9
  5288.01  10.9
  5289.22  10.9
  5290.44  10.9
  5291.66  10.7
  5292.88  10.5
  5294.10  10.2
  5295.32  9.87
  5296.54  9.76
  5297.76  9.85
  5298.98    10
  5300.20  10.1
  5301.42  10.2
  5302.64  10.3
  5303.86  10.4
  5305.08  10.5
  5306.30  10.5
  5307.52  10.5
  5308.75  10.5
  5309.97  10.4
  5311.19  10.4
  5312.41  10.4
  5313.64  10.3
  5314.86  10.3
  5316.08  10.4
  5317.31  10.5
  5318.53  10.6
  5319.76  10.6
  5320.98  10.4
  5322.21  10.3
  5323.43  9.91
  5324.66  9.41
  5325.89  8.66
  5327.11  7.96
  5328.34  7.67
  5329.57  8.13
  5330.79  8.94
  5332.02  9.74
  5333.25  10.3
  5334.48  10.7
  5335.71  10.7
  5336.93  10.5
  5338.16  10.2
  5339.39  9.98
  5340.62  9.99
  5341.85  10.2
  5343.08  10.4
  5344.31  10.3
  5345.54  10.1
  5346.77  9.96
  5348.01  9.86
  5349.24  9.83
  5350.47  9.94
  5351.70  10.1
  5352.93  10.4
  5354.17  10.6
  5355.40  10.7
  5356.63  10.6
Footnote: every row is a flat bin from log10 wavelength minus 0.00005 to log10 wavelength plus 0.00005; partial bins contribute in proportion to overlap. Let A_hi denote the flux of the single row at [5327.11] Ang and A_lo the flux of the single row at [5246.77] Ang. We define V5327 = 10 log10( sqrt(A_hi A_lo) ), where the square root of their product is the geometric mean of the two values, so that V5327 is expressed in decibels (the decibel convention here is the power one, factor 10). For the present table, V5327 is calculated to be 9.5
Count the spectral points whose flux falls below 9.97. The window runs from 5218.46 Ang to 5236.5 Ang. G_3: 11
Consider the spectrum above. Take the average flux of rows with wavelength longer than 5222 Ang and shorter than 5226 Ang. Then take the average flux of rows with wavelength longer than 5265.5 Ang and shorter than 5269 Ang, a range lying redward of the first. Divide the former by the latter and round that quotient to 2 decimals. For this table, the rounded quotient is 1.23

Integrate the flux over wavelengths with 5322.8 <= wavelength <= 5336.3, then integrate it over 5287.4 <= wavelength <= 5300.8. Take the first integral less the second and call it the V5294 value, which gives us -13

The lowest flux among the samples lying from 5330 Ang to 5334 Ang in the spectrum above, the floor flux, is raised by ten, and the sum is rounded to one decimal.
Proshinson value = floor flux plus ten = 18.9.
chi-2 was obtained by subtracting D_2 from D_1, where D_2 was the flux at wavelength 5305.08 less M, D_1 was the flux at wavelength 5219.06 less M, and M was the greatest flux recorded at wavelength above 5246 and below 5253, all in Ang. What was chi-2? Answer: -0.10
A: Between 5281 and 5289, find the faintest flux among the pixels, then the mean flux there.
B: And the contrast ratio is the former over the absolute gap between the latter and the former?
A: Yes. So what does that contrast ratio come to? 13.1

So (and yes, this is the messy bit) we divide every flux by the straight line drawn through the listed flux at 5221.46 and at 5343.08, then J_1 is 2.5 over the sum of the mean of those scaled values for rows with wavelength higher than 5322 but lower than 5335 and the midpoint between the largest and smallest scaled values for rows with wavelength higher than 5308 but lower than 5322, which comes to 1.32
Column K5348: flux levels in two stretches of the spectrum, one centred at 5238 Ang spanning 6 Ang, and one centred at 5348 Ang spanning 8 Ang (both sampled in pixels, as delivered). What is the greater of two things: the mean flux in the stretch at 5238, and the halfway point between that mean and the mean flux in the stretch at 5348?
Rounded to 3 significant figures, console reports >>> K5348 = 10.4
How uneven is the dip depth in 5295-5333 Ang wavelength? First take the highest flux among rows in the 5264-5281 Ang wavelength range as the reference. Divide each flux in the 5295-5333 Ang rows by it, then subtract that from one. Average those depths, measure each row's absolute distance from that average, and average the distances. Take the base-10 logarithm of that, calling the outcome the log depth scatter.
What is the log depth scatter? -1.24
